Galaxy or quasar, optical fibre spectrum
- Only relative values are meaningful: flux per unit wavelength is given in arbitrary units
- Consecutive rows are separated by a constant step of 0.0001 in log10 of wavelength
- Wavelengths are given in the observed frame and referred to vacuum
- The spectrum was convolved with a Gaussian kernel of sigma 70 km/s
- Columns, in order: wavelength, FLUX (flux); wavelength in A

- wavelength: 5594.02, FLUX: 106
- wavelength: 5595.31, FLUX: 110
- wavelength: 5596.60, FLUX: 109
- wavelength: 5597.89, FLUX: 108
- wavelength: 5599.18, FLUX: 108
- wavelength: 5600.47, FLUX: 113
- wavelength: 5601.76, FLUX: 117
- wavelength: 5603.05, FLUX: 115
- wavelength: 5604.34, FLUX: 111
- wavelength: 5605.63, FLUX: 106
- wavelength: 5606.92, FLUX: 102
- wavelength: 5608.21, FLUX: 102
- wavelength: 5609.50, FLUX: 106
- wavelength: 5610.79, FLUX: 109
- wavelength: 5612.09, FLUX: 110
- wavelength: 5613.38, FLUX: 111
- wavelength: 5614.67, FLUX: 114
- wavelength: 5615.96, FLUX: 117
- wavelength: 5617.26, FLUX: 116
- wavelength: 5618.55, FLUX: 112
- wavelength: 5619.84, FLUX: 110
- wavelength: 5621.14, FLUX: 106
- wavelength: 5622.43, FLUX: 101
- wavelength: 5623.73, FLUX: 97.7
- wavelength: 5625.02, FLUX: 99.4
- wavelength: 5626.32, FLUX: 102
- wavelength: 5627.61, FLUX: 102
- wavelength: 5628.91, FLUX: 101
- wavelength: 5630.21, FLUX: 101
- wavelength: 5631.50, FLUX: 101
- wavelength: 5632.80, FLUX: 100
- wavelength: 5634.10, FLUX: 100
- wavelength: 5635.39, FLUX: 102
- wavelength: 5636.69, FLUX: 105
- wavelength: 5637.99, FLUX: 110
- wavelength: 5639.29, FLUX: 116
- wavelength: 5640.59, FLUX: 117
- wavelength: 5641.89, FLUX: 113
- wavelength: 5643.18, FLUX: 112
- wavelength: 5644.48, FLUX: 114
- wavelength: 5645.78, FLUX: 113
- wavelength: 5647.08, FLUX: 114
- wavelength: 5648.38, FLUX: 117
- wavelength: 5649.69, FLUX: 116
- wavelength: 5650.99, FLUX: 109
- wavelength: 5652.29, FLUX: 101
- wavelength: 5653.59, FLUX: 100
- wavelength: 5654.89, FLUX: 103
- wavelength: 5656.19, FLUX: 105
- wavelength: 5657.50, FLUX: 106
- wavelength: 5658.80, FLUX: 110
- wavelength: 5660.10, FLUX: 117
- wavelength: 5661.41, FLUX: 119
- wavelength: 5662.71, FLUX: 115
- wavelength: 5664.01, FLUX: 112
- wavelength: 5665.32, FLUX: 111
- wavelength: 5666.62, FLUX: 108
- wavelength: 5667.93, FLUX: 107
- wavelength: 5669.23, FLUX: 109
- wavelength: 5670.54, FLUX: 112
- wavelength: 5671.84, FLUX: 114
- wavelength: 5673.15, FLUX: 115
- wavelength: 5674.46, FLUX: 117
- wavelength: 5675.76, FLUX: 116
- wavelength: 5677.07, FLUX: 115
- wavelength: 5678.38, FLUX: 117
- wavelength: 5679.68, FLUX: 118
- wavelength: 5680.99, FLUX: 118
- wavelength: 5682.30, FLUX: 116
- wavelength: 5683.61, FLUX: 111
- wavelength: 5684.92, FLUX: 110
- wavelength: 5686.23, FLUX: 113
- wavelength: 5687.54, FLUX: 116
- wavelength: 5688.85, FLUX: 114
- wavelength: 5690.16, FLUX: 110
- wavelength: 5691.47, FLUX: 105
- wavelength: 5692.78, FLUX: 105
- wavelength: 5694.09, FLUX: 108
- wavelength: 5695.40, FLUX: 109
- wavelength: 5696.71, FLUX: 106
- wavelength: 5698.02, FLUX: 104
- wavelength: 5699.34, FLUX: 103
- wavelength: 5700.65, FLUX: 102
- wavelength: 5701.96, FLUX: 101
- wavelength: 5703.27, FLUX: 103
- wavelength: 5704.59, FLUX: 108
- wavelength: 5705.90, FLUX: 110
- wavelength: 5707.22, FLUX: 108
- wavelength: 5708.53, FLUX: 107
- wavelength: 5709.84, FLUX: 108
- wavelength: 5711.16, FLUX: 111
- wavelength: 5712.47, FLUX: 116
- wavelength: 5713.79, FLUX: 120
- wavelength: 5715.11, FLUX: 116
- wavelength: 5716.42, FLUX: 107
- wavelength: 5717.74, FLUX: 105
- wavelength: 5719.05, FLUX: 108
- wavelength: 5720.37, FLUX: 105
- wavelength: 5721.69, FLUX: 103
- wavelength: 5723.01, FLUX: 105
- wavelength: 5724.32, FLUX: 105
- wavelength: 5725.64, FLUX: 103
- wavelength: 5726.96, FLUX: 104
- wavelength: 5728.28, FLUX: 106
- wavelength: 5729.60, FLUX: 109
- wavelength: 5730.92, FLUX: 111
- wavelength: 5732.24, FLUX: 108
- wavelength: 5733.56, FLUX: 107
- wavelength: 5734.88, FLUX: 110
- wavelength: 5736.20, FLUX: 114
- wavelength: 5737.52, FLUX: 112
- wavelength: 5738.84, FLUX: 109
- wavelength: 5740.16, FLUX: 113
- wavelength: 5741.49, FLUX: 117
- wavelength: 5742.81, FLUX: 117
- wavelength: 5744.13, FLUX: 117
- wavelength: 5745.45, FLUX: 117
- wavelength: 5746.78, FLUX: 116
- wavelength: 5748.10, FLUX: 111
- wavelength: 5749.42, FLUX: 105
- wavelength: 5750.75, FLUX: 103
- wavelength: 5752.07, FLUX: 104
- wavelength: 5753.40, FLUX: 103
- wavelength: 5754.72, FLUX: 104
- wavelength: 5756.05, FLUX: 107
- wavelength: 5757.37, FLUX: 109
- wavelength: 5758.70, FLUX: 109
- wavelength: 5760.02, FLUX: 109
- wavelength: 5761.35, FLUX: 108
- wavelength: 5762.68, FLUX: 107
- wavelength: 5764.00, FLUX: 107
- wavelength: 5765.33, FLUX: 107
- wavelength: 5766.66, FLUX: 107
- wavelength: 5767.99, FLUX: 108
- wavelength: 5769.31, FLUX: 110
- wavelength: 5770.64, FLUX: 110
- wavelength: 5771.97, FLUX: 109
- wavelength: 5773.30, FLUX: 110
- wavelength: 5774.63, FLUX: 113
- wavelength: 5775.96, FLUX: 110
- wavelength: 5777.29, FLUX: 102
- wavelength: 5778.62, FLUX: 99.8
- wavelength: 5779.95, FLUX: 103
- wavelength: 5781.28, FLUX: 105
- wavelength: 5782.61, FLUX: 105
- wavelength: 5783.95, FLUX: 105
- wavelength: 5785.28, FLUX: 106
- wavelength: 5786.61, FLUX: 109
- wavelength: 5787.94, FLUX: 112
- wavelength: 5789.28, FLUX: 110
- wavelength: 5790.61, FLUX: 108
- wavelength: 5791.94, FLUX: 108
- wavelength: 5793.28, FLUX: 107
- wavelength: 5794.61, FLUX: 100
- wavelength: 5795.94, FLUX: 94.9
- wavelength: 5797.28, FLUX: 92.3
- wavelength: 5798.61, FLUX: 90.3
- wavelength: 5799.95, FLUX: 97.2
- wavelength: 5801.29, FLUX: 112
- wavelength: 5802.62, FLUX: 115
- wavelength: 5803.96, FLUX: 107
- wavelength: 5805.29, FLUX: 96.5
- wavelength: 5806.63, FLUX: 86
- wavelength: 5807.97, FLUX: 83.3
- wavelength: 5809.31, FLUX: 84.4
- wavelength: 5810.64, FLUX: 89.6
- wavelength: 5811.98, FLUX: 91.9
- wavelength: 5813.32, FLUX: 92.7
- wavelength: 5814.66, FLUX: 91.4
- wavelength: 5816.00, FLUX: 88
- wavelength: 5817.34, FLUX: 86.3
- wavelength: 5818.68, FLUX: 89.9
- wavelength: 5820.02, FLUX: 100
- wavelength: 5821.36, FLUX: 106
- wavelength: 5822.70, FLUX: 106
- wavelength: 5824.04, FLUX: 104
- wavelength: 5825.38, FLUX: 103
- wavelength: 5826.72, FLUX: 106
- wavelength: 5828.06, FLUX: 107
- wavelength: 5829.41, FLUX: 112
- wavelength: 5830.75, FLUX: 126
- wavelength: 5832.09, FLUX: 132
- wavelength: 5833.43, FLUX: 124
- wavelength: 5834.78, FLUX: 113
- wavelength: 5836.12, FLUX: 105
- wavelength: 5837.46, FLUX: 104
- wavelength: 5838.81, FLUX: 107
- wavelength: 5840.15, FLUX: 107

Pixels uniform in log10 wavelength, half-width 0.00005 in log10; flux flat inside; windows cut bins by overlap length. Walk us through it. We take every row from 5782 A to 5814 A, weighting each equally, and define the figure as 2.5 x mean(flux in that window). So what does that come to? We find 250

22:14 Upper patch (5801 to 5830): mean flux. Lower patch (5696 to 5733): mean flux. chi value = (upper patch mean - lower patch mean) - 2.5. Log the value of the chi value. -12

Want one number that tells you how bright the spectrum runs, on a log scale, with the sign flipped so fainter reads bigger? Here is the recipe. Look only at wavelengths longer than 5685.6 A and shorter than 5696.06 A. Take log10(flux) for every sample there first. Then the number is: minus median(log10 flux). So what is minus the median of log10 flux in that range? -2.039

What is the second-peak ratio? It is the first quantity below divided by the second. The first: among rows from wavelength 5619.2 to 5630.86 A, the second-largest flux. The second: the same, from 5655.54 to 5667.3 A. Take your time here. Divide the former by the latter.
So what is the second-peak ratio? 0.91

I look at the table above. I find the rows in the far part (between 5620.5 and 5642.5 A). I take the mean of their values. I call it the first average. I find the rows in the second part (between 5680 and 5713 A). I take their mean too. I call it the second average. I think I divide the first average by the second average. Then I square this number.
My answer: 0.92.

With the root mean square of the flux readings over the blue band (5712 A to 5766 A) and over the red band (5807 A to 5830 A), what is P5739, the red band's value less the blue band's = -12.2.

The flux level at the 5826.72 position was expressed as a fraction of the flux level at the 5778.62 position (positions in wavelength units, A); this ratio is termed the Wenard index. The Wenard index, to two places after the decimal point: 1.06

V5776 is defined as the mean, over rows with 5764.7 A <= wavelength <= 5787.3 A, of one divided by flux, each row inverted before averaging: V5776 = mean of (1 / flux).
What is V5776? 0.0094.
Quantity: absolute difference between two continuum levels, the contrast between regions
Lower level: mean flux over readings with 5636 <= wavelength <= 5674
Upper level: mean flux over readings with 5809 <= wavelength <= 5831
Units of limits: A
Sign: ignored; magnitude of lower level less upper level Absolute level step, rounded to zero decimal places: 12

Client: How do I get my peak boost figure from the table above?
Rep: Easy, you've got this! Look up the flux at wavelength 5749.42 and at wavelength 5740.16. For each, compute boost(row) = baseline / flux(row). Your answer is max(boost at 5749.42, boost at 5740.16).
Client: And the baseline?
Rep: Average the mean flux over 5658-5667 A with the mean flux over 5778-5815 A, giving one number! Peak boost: 1.02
